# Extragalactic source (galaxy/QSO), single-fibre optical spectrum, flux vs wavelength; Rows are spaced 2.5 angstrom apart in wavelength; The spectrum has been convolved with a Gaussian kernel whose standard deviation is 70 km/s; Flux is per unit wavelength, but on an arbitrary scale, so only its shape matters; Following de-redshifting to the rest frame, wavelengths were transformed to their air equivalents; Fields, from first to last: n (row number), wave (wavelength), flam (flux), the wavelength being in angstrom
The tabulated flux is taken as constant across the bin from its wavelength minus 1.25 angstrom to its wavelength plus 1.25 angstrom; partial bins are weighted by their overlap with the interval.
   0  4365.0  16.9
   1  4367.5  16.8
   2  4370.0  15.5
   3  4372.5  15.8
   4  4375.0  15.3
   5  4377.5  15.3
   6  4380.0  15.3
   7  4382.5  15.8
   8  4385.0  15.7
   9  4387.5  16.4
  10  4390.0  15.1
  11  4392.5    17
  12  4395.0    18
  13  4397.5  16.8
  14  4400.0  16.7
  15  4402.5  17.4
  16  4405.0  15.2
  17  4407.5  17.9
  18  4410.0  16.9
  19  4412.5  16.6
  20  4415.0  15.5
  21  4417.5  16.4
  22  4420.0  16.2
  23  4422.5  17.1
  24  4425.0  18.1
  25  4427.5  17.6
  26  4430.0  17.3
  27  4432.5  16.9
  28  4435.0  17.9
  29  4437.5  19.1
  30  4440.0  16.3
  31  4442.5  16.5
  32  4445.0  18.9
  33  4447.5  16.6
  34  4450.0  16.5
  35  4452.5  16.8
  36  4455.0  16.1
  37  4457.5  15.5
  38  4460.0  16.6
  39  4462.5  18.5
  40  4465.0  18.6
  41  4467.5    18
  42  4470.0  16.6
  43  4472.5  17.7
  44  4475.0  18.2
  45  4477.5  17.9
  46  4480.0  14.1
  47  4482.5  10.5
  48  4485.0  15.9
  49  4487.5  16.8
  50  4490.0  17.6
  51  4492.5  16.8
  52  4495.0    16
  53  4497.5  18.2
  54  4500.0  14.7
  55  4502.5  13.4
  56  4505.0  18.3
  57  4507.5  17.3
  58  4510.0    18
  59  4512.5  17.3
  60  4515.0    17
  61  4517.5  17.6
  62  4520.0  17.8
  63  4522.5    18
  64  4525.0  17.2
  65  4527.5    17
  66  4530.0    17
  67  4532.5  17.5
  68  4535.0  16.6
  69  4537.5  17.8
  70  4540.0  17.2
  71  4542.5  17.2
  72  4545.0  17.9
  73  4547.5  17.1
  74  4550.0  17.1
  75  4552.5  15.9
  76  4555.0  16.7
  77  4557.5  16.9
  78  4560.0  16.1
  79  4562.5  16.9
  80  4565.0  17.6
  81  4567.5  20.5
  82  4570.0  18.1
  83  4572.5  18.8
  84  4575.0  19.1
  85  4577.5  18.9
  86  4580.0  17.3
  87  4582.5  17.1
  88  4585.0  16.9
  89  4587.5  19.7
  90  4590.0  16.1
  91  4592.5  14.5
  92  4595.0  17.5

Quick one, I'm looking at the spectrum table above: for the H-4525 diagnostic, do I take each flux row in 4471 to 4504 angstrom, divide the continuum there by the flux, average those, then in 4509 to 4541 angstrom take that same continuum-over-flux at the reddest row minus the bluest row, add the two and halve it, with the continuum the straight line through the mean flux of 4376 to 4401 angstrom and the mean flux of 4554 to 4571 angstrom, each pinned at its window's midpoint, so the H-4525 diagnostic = 0.57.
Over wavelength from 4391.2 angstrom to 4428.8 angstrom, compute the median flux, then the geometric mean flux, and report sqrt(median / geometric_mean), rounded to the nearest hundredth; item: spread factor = 1.00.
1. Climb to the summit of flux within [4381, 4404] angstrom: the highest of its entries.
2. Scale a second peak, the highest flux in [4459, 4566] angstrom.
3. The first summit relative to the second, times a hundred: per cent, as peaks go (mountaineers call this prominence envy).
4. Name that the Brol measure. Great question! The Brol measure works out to 97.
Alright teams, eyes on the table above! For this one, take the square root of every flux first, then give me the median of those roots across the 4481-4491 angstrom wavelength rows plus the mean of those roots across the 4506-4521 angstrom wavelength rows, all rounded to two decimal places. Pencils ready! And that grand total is 8.23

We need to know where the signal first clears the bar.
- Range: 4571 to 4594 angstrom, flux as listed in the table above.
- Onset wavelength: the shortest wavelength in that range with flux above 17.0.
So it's 4572.5 angstrom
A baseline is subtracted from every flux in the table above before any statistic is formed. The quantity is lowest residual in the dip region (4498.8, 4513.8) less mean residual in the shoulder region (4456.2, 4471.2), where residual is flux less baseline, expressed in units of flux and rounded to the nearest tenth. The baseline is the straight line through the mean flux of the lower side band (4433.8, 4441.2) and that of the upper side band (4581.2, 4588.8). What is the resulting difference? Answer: -3.9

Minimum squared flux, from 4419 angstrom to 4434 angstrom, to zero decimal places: 262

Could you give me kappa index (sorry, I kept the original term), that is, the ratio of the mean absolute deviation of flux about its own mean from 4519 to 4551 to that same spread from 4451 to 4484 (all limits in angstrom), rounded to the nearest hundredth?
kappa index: 0.23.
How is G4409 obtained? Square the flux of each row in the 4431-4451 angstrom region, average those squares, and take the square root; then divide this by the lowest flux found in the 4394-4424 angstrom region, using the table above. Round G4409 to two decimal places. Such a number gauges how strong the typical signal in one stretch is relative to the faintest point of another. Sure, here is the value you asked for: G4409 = 1.14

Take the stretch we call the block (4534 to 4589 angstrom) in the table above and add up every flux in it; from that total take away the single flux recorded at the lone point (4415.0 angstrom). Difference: 372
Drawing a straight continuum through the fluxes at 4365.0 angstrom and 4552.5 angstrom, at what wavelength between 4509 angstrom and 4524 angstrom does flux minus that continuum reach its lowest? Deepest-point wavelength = 4515.0 angstrom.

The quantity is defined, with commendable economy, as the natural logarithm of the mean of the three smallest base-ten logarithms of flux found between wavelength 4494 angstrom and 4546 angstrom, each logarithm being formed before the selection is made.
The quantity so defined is 0.15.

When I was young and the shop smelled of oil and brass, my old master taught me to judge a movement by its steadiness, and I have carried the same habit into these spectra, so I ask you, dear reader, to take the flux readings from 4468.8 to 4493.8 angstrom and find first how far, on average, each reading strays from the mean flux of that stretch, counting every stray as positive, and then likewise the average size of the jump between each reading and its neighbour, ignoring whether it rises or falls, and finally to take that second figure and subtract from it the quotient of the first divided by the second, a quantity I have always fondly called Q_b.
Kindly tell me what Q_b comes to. 1.1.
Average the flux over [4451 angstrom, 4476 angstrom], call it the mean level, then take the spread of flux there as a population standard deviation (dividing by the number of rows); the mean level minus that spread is 16.2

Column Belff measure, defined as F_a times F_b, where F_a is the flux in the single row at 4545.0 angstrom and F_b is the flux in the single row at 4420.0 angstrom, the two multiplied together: 290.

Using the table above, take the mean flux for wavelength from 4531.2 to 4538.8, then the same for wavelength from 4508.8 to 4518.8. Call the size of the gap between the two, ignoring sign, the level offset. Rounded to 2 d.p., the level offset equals 0.18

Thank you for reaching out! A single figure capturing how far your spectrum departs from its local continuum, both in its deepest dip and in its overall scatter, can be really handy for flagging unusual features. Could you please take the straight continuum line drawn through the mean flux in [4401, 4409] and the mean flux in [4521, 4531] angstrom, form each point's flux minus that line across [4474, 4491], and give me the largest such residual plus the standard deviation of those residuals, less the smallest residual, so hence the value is 10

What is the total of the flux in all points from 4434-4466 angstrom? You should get 224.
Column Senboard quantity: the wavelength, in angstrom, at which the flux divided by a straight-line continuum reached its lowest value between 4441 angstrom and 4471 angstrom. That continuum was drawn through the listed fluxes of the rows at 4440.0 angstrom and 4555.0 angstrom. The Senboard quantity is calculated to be 4457.5 angstrom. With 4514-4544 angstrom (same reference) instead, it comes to 4535.0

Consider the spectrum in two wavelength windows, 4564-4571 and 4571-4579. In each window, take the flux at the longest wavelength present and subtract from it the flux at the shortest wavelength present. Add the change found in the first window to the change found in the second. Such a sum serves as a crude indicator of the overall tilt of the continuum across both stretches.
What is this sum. 0.60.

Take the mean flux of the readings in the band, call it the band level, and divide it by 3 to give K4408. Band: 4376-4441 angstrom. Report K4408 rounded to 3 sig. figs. 5.57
